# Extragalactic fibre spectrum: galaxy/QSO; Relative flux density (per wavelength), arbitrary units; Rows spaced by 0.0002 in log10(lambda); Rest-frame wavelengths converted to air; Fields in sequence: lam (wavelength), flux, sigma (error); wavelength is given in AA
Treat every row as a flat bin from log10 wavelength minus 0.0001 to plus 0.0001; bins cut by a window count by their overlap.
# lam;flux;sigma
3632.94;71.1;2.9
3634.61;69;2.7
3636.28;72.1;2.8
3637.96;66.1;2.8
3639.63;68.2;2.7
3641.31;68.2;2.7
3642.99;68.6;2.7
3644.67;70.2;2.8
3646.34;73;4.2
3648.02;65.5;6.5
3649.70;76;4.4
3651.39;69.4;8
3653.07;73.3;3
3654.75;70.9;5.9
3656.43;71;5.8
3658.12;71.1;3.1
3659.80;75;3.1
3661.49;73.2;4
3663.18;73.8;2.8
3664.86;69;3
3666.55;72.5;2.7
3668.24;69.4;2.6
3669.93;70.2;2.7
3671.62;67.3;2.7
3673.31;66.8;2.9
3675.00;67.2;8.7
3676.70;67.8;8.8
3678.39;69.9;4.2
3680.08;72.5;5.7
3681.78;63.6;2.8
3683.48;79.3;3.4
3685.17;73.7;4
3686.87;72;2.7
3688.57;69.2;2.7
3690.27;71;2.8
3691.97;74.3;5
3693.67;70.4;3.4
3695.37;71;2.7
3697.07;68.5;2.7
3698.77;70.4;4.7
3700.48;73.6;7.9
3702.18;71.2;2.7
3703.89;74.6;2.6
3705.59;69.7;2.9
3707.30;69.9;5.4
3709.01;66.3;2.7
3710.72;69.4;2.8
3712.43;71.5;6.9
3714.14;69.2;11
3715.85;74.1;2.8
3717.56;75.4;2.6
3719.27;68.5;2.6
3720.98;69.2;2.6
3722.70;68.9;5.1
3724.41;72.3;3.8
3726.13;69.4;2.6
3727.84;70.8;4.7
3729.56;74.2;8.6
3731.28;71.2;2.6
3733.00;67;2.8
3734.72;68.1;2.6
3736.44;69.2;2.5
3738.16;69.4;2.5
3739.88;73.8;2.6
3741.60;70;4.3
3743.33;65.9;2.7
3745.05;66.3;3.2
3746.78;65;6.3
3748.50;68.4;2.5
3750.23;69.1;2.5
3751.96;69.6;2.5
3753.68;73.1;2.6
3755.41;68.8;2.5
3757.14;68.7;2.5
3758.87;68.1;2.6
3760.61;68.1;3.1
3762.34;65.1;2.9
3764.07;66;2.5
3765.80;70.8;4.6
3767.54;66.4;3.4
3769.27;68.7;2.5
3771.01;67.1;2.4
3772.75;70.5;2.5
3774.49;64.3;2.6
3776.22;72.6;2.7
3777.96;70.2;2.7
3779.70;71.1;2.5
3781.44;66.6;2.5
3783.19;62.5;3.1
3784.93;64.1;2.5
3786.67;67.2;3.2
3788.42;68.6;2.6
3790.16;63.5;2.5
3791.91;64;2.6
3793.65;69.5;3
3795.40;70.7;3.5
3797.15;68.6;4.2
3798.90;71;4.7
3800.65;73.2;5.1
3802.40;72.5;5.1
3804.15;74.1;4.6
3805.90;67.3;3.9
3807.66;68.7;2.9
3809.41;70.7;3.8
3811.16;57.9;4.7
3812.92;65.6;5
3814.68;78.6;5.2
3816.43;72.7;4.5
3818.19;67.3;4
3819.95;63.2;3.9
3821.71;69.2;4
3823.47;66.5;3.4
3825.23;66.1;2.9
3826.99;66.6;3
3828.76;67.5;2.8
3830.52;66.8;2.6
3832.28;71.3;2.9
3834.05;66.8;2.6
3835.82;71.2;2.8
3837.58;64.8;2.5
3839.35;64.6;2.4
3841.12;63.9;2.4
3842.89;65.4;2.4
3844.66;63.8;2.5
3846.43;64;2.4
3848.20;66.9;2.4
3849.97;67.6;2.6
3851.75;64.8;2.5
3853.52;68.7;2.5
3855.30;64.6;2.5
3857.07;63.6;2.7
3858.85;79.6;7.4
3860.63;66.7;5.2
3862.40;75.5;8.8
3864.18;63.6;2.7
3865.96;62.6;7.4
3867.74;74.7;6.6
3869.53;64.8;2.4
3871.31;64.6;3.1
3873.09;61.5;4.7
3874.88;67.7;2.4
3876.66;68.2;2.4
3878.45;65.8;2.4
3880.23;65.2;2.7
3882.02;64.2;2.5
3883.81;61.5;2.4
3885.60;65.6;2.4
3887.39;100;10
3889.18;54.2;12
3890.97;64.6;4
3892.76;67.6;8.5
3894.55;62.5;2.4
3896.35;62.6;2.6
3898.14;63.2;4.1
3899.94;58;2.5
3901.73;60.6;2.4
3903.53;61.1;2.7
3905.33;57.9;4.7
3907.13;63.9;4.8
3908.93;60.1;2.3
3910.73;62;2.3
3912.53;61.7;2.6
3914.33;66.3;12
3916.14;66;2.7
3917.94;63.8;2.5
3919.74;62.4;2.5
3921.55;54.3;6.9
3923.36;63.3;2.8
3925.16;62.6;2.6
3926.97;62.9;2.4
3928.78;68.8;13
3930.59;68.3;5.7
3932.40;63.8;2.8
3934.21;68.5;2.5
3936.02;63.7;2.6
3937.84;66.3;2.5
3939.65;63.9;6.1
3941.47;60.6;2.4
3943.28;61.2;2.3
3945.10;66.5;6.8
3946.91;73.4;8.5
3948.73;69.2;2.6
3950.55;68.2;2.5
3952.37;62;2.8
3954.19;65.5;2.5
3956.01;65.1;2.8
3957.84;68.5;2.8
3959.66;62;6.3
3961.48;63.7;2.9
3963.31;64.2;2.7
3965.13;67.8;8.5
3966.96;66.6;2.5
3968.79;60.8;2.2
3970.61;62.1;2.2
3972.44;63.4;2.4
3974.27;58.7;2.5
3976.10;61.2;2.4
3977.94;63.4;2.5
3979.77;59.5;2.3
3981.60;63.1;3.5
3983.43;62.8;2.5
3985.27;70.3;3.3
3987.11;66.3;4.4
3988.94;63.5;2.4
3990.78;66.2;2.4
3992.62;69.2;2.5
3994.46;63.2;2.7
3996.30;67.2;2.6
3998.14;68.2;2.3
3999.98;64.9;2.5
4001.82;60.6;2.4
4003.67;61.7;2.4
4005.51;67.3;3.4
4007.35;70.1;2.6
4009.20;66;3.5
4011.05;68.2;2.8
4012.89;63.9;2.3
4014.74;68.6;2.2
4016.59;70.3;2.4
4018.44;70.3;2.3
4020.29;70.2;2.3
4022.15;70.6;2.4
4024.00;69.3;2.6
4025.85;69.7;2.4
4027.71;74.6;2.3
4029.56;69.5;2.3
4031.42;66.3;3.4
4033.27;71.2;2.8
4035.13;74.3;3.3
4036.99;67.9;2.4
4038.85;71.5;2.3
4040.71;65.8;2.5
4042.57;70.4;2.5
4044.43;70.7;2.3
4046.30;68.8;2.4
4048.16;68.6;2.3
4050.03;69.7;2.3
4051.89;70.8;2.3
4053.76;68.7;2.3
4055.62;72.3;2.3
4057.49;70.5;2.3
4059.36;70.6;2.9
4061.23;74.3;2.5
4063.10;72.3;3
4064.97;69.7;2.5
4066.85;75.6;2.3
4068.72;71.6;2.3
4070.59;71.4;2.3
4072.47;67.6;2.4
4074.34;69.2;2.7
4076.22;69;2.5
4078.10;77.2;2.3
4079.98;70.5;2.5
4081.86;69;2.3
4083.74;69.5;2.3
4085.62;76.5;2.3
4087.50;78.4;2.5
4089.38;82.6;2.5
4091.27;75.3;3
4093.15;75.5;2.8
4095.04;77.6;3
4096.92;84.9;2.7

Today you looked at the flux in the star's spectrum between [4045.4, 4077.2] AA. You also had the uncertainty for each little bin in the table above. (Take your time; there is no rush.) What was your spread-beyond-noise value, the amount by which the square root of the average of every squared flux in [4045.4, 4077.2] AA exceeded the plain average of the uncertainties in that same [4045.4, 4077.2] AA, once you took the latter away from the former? 68.2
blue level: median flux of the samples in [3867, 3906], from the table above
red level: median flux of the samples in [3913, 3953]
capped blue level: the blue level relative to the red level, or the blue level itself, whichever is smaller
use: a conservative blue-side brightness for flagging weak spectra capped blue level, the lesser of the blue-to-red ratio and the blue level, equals 1.01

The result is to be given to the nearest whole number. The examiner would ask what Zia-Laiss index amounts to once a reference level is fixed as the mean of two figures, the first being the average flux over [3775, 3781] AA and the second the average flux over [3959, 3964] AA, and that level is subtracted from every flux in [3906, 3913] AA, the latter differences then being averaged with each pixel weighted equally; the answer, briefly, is -5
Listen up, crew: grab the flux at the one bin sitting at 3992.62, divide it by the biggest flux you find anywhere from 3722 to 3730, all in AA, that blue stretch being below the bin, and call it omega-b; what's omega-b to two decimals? 0.93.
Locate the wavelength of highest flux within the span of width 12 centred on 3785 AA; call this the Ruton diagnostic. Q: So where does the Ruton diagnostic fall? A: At 3779.70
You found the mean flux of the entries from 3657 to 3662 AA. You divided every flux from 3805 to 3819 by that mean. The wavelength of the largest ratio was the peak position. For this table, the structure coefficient 3814.68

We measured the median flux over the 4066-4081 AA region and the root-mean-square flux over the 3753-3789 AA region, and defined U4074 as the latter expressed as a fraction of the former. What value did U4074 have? 0.96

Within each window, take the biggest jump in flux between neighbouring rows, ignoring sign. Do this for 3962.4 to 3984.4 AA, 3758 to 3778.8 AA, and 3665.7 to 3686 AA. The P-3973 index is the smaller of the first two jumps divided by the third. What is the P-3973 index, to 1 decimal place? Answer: 0.4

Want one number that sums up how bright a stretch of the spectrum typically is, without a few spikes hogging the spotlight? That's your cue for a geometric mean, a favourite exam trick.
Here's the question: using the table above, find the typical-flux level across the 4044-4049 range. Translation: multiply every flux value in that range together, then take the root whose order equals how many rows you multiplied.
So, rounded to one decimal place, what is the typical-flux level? 69.4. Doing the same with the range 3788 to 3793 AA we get 65.3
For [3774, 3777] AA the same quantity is 68.3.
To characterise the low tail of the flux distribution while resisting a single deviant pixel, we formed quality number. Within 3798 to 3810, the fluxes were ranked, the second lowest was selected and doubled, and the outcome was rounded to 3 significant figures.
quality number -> 137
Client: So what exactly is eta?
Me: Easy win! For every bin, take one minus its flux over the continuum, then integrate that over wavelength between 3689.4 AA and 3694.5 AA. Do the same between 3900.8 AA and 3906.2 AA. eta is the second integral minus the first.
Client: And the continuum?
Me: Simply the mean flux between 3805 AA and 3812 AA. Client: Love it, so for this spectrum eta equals 1.0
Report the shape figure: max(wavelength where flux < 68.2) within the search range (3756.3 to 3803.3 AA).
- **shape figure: 3791.91 AA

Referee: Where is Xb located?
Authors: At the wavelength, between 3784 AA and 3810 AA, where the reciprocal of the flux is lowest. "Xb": 3804.15 AA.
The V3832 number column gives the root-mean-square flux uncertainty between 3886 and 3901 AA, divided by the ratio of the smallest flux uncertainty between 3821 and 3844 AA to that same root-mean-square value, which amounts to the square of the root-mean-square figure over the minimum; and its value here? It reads 19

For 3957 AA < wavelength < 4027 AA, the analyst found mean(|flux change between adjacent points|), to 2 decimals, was 2.88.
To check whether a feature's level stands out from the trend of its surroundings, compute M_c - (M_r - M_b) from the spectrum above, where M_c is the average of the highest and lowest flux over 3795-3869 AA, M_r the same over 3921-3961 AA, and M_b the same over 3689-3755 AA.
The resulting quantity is 75.1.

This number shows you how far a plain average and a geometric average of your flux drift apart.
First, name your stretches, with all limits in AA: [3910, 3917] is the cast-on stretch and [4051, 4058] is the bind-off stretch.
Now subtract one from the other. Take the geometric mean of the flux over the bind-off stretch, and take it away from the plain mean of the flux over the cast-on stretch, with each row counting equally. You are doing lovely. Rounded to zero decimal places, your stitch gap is -7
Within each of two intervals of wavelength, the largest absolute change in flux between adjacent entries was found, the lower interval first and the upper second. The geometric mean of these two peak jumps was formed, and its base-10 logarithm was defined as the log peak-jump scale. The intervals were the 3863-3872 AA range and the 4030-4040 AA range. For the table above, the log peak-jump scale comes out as 0.944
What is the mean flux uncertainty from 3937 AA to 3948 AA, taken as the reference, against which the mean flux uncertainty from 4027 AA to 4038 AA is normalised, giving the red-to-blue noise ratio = 0.58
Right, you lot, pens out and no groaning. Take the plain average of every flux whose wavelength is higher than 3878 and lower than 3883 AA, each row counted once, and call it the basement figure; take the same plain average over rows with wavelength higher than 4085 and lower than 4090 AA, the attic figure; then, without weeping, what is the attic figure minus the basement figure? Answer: 14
